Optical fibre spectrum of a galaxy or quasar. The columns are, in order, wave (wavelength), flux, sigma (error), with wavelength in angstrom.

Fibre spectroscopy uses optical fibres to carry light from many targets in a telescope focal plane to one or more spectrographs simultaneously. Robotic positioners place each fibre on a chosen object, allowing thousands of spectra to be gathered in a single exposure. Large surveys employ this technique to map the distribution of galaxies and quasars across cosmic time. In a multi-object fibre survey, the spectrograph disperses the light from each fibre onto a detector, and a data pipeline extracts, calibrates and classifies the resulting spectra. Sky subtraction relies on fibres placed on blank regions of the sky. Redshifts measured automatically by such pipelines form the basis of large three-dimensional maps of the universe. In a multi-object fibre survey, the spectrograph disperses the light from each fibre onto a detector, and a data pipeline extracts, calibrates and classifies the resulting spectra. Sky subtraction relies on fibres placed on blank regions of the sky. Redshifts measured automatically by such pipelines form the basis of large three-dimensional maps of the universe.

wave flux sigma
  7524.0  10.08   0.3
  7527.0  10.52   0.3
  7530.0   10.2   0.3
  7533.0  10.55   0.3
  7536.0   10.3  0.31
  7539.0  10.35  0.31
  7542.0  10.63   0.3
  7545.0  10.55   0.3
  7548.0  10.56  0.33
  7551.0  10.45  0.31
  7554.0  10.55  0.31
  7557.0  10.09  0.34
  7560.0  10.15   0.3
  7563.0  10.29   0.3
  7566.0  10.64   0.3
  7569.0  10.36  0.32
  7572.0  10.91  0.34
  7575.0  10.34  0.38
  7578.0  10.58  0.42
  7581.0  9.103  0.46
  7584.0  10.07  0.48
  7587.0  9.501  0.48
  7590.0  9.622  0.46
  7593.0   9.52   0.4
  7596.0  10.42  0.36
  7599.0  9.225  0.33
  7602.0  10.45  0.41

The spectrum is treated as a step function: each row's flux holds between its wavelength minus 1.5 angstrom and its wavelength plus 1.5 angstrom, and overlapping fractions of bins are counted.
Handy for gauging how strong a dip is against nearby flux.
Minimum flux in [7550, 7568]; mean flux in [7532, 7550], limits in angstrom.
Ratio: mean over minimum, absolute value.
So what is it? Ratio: 1.04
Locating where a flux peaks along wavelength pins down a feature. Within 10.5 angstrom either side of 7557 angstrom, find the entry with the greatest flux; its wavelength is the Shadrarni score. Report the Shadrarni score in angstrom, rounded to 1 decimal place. 7566.0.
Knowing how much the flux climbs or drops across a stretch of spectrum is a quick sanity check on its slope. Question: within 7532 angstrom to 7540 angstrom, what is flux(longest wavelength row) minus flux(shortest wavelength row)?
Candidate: -0.20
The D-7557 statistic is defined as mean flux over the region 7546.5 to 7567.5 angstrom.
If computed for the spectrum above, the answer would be 10.4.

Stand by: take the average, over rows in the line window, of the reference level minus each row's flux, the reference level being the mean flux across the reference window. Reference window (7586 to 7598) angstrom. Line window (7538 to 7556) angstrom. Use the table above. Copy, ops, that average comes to -0.75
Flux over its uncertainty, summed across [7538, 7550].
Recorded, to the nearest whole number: 136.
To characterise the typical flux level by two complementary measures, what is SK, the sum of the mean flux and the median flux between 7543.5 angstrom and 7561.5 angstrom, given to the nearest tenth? 20.9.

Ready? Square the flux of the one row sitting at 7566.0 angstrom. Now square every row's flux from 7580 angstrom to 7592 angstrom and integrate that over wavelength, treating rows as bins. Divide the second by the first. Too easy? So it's 10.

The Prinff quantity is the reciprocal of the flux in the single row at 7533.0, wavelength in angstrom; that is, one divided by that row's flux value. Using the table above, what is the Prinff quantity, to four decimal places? 0.0948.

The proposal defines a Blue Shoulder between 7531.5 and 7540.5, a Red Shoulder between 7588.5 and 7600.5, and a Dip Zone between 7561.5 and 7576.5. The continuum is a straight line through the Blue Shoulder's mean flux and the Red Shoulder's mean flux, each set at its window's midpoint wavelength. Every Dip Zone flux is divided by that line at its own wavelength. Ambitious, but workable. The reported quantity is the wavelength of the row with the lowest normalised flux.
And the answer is 7563.0 angstrom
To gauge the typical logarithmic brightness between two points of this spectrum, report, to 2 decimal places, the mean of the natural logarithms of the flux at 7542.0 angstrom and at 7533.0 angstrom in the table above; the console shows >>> 2.36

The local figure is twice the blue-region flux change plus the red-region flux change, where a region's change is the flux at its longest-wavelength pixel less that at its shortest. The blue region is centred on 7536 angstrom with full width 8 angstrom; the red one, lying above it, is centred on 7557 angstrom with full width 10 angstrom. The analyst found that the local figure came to -0.80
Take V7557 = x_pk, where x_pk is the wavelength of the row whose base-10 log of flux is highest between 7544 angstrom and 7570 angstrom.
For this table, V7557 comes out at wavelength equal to 7566.0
